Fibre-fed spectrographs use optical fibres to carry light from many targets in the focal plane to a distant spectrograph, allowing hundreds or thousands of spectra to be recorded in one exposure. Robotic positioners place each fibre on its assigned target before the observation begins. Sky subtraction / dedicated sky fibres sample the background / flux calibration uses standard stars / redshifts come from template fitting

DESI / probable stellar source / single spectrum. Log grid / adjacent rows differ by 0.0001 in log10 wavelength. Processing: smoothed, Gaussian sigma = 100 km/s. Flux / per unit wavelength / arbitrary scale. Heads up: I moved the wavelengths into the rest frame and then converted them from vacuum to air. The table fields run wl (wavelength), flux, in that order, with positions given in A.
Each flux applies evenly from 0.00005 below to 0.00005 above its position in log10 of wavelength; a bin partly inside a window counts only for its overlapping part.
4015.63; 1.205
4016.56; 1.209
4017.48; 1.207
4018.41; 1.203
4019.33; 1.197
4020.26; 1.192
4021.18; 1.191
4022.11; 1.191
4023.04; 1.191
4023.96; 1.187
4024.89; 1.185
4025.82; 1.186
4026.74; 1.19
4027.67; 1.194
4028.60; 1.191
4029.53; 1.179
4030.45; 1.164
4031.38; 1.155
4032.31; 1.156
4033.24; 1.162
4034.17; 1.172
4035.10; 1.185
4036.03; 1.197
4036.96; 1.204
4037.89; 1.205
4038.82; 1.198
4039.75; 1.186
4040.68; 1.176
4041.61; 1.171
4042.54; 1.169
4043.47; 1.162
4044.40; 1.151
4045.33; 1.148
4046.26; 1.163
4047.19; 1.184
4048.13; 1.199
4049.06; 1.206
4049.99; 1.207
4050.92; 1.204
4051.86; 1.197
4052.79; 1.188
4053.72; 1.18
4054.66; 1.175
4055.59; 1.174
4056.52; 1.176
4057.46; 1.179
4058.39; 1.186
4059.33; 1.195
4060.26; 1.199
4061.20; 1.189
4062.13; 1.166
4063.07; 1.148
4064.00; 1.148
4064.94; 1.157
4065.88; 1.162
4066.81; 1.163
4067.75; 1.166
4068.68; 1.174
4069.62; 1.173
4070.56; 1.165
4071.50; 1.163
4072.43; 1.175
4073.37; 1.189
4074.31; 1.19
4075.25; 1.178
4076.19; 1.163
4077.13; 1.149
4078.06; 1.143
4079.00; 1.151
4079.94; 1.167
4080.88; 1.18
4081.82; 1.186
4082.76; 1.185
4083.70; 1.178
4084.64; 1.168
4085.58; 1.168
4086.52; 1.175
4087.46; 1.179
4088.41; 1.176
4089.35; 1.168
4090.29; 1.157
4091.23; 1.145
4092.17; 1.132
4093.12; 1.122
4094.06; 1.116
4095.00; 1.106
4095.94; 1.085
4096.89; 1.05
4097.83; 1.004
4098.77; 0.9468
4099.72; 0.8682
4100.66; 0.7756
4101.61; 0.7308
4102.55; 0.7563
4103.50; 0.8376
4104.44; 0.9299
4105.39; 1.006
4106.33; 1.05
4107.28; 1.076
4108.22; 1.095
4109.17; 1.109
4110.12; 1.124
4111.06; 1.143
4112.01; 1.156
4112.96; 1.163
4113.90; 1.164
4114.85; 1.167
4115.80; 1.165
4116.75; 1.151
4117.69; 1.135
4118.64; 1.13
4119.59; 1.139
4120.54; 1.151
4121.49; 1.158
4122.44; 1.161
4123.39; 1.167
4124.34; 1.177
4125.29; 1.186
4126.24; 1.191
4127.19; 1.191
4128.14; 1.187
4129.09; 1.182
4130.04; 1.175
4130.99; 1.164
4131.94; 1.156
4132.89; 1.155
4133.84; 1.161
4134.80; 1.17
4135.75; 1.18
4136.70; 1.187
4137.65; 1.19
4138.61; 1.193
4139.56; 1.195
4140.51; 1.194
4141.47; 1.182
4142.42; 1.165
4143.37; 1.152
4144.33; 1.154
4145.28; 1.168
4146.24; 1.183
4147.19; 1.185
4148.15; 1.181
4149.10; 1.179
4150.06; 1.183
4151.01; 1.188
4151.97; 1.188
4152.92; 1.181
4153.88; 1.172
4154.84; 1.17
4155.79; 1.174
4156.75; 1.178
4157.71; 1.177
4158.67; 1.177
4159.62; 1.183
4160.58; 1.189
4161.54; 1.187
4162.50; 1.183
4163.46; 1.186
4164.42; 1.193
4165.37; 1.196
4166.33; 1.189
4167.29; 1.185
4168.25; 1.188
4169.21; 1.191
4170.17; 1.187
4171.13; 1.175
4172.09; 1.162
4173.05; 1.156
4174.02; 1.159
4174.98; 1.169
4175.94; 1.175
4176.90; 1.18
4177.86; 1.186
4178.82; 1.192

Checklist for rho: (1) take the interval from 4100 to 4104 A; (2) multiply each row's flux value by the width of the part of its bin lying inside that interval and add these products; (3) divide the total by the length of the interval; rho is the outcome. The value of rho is 0.78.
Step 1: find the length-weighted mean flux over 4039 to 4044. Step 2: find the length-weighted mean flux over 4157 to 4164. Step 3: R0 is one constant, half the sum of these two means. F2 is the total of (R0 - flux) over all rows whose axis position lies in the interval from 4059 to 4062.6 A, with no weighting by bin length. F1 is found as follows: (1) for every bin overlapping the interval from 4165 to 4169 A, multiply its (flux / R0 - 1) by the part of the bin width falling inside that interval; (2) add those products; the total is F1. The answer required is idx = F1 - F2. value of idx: 0.073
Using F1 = 0.037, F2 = -0.04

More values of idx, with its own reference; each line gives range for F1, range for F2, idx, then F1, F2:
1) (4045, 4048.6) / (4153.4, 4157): -0.032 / -0.012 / 0.02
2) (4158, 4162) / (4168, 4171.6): 0.045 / 0.018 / -0.03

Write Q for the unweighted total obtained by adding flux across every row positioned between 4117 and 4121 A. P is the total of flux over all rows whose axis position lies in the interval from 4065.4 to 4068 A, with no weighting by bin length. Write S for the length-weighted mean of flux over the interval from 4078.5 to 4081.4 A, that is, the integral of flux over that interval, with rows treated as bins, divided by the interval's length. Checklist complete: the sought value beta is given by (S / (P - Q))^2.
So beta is 1.2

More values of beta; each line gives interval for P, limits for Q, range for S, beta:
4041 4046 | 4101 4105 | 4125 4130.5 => 0.2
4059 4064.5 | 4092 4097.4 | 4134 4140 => 7.4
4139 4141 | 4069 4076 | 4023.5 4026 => 0.0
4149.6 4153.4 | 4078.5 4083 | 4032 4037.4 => 1.1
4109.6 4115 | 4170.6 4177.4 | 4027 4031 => 0.9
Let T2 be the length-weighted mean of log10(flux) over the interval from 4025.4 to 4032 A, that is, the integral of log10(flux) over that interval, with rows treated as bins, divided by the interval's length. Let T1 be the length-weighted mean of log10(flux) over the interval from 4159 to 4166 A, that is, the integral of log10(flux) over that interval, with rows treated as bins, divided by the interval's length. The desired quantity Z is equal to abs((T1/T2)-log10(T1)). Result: 2.17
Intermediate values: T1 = 0.075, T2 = 0.072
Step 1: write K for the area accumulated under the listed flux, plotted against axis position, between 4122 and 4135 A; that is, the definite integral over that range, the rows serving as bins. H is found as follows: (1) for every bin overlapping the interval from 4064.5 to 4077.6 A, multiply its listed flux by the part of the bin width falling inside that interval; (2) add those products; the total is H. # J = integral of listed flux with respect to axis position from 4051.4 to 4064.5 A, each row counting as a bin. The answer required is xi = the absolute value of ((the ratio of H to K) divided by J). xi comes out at 0.0651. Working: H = 15.3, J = 15.4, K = 15.2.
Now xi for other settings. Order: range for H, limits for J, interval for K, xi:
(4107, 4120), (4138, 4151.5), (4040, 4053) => 0.0606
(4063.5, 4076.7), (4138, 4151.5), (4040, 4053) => 0.0632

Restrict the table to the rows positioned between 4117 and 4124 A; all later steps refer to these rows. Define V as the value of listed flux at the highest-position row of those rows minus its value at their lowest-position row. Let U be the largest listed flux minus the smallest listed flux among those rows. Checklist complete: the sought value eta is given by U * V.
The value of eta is 0.0012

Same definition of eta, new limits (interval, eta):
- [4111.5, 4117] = -0.0001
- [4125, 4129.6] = 0.0000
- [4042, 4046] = -0.0004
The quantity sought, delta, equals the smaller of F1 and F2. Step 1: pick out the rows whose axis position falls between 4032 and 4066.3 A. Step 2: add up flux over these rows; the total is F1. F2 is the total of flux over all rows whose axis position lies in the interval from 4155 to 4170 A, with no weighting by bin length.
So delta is 17.8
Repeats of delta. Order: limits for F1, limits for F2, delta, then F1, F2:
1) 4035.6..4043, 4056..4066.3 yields 9.5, 10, 13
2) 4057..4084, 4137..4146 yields 10.6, 34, 11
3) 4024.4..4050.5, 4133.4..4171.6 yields 33.0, 33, 47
